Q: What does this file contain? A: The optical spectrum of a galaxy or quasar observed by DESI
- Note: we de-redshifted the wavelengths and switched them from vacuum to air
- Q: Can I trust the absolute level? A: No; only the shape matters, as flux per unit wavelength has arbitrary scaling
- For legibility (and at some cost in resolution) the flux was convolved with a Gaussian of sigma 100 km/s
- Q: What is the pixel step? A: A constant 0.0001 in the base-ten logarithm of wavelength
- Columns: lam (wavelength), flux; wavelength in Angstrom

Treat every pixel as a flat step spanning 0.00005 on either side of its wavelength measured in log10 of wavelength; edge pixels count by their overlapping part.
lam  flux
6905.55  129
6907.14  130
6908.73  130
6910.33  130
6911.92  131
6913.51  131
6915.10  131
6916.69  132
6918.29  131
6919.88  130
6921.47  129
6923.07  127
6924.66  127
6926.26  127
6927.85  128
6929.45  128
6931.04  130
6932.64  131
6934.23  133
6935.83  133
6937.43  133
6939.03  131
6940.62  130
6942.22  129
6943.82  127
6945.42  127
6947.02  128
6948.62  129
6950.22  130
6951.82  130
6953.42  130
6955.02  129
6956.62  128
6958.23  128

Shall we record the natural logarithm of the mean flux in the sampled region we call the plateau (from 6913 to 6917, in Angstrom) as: 4.878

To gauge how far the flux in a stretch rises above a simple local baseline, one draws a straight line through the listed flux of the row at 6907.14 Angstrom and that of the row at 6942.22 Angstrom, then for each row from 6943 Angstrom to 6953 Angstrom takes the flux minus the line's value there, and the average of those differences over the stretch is -0.3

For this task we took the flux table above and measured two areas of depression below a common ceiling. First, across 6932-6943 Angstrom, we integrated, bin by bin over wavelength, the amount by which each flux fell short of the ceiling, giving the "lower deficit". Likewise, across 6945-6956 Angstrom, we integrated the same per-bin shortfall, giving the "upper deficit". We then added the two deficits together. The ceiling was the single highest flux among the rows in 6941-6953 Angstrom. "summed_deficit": -5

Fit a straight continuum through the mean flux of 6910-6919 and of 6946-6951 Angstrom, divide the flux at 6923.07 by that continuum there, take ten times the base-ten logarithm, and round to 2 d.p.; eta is -0.12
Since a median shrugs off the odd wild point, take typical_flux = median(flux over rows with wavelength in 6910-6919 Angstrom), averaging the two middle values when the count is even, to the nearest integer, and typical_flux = 131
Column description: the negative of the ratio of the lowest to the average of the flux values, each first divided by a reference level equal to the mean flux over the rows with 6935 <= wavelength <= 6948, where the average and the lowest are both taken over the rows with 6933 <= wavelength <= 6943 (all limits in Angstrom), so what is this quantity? -0.981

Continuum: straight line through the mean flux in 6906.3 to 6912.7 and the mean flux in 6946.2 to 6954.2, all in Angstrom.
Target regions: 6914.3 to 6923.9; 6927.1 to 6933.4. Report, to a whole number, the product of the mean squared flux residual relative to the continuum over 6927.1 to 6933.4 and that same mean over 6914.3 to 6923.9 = 5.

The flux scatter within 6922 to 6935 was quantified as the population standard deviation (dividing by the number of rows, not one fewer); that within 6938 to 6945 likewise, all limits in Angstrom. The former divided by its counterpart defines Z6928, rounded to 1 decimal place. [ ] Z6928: 1.4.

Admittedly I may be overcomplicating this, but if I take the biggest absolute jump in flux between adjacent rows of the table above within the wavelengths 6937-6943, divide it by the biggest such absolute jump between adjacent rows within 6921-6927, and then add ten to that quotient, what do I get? 11.0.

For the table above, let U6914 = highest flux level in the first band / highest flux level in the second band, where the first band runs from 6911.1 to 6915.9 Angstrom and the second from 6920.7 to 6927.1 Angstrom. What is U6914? 1.02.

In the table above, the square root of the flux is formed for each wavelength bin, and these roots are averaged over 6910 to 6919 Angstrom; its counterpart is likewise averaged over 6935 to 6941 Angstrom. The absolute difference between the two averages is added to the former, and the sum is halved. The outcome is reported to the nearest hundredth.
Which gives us 5.74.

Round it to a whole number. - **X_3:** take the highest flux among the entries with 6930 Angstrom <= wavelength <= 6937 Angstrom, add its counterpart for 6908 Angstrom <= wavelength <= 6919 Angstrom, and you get 265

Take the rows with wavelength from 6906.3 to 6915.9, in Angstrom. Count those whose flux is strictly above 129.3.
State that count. 6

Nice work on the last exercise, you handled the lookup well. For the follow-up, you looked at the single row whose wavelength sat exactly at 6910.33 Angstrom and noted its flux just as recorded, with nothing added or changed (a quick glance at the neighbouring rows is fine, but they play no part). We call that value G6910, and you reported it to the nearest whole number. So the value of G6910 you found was 130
